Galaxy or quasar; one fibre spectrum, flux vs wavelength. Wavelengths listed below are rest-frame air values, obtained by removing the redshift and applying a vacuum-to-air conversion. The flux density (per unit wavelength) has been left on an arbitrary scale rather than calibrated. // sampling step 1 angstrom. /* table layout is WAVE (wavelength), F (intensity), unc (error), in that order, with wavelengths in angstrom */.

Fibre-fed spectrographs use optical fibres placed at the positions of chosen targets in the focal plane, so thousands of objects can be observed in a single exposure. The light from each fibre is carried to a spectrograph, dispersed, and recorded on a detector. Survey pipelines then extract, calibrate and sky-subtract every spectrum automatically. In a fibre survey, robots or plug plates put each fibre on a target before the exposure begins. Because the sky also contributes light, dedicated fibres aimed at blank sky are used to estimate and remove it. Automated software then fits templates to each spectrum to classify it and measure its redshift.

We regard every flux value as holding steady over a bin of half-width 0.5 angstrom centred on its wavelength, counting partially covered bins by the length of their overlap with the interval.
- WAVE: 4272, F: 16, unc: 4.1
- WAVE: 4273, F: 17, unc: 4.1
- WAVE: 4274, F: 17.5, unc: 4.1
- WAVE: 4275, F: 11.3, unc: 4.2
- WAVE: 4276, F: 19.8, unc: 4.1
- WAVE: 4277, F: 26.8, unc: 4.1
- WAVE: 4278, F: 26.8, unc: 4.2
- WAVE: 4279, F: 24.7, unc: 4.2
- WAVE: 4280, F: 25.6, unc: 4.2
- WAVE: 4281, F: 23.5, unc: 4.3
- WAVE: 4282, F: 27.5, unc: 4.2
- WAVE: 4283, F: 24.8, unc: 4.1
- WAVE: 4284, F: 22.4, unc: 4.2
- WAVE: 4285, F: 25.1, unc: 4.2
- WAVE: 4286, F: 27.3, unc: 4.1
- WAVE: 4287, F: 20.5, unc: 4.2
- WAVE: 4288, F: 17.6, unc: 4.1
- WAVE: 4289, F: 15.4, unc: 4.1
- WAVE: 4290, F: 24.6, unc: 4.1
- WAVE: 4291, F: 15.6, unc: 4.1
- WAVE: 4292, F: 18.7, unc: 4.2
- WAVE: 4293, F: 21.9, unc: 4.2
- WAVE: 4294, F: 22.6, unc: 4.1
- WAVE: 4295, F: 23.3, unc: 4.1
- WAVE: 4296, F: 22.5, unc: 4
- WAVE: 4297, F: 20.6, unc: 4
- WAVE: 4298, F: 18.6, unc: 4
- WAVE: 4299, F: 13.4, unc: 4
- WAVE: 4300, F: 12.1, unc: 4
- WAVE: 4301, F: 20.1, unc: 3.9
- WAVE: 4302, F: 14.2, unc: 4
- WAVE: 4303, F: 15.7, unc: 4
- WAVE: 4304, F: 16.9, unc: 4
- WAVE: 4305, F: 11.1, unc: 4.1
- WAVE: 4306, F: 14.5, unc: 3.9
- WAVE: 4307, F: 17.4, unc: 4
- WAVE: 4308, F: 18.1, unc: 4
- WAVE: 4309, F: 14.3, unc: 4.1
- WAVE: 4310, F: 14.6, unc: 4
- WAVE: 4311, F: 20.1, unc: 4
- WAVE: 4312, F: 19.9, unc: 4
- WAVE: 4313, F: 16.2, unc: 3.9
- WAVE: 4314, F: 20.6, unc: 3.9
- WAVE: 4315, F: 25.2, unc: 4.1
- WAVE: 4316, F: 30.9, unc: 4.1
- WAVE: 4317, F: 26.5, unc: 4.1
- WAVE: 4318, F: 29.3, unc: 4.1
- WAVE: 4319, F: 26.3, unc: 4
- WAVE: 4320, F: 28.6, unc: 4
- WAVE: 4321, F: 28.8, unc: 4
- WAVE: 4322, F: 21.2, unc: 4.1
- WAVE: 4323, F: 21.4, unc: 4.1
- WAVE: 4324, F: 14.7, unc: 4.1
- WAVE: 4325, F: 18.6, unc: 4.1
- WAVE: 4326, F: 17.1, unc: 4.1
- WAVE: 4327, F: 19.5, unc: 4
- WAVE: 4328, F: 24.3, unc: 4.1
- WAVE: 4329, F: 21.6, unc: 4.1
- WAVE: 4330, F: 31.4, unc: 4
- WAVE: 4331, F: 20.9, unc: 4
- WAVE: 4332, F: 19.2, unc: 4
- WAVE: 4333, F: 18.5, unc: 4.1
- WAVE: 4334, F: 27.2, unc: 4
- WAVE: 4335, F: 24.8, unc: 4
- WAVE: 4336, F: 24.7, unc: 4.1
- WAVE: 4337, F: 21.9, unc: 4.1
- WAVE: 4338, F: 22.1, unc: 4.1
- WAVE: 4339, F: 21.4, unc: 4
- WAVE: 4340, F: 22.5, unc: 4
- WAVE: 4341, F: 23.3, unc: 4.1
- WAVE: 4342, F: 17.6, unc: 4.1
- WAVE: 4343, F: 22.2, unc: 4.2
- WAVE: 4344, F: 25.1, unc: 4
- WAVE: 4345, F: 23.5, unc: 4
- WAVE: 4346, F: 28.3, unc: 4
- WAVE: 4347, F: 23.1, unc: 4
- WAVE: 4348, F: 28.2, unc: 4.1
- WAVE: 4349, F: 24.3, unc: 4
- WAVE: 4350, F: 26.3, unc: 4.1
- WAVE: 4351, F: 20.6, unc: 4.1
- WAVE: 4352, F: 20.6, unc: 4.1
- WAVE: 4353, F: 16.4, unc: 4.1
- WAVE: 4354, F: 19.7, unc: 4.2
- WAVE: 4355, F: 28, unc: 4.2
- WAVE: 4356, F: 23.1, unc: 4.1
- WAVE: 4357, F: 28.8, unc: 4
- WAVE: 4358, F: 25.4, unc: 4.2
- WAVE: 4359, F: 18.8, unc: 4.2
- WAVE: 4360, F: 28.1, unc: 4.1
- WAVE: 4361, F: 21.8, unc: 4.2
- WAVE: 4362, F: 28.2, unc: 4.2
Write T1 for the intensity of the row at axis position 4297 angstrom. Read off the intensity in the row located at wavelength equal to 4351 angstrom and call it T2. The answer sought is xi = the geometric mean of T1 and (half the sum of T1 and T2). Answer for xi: 20.6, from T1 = 20.6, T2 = 20.6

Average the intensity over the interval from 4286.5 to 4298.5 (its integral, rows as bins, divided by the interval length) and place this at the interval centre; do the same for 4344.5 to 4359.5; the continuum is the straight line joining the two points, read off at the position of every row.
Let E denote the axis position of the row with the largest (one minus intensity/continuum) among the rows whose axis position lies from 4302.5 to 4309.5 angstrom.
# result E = 4305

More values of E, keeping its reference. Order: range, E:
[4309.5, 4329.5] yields 4324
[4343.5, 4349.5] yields 4347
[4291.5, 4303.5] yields 4300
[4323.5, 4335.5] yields 4324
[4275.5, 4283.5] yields 4276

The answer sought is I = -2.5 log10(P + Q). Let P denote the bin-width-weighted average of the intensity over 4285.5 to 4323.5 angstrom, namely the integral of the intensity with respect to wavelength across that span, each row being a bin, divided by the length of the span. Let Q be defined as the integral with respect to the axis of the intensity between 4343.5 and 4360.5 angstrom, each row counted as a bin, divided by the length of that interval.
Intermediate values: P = 20.2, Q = 24.0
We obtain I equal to -4.11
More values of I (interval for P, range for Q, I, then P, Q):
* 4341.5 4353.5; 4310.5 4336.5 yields -4.16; 23.0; 23.0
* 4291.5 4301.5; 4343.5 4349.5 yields -4.13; 19.4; 25.4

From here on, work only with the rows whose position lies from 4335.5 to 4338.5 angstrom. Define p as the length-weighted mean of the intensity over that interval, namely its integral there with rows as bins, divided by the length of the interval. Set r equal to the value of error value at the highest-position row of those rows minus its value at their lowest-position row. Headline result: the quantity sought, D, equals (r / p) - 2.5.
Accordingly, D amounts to -2.50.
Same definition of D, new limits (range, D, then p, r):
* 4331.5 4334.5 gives -2.50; 22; 0.00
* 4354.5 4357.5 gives -2.51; 27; -0.20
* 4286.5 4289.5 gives -2.51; 18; -0.10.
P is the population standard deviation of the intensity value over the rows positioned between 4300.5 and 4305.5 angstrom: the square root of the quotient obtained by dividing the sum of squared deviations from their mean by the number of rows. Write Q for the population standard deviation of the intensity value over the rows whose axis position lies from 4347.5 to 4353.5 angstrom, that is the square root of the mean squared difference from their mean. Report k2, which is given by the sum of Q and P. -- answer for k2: 6.9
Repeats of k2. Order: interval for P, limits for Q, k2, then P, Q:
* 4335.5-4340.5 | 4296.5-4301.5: 4.7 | 1.1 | 3.5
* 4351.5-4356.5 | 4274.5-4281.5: 9.0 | 3.9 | 5.1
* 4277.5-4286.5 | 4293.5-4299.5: 5.0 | 1.6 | 3.4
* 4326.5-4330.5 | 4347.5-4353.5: 8.5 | 4.5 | 4.0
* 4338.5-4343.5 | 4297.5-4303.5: 4.8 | 2.0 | 2.8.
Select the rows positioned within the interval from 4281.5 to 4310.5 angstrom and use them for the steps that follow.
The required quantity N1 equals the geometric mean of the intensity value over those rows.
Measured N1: 18.5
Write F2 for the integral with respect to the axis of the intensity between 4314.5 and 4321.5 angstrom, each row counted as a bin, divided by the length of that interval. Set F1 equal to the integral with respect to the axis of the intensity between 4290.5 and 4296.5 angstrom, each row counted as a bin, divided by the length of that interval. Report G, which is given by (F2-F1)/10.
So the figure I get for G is 0.7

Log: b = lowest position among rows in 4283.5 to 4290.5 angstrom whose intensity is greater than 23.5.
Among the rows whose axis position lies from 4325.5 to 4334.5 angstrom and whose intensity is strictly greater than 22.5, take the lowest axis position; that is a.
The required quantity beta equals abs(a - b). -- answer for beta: 43 angstrom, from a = 4328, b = 4285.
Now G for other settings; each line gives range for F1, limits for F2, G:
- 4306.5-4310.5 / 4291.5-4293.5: 0.4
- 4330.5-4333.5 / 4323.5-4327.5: -0.2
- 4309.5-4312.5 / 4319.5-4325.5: 0.4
